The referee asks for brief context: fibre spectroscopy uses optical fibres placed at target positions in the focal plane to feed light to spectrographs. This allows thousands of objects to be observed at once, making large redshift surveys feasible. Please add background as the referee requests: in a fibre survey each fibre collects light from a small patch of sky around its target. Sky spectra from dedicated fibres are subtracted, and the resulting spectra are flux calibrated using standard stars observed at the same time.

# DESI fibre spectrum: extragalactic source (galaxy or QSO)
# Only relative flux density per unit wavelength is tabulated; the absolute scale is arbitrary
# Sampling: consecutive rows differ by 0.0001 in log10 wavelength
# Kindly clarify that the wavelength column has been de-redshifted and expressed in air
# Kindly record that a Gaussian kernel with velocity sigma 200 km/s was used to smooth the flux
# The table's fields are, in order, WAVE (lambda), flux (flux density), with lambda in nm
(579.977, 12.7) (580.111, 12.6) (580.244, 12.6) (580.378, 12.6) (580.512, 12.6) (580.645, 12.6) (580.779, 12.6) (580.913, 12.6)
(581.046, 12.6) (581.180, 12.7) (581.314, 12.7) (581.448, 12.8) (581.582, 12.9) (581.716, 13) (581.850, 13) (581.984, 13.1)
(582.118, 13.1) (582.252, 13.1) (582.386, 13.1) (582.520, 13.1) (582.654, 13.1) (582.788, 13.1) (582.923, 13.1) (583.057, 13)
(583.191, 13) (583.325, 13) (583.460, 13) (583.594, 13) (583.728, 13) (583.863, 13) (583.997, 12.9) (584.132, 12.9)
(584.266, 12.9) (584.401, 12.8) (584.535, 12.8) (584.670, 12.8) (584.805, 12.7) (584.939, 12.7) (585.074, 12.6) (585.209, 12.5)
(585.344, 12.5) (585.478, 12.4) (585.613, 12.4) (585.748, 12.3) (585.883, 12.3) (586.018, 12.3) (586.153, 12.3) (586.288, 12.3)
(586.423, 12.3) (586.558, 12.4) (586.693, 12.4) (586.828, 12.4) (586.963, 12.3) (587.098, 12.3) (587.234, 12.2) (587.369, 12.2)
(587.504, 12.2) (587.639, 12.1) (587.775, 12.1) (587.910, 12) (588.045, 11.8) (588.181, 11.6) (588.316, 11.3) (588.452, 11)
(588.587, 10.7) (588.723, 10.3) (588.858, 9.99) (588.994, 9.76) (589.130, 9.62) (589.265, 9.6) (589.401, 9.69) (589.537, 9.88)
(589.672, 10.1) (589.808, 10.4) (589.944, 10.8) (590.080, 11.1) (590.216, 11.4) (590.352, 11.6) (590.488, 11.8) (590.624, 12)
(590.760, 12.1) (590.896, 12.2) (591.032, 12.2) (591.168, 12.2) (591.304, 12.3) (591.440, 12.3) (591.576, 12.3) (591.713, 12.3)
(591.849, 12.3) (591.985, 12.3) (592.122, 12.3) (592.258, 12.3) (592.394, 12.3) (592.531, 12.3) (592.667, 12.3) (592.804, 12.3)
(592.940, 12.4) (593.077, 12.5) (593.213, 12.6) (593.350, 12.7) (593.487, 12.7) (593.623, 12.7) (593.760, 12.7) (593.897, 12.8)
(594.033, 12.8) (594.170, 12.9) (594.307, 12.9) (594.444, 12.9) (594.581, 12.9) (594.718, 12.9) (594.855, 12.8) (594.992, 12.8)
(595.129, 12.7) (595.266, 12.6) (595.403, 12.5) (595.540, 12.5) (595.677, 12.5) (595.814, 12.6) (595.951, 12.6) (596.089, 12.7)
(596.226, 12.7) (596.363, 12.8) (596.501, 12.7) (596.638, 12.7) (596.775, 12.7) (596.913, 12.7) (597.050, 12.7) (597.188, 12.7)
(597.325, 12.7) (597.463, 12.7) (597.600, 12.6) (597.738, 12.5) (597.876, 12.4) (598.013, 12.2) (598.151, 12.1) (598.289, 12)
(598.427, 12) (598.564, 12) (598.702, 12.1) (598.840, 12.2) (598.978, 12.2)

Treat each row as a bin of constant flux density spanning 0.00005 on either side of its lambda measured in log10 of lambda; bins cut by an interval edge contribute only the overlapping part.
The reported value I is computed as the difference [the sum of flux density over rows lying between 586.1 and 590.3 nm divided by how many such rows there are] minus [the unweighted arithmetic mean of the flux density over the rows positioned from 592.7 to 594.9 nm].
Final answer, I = -1.4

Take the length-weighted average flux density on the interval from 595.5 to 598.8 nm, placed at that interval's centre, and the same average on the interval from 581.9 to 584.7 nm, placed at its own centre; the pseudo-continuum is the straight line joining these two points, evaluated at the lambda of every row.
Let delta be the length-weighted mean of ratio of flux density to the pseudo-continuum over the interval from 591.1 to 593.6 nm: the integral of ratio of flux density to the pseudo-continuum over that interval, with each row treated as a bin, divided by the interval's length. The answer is 0.98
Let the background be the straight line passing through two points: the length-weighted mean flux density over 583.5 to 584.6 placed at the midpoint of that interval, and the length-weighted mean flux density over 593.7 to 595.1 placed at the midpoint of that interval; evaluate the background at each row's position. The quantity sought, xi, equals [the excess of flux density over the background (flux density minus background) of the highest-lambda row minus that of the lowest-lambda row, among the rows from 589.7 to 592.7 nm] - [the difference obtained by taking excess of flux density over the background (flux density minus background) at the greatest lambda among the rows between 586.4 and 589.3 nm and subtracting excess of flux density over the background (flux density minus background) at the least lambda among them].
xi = 4.6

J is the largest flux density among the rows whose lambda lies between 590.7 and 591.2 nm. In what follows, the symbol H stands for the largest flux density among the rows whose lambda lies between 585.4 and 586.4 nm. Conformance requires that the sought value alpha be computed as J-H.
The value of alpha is -0.2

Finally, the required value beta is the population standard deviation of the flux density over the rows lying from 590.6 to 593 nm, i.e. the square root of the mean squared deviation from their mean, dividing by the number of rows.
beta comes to 0.09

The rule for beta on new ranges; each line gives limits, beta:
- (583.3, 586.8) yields 0.27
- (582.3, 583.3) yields 0.05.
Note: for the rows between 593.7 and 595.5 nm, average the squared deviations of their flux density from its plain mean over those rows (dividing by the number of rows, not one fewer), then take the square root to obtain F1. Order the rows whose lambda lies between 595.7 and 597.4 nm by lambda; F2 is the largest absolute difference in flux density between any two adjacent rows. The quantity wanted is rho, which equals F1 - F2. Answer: 0.0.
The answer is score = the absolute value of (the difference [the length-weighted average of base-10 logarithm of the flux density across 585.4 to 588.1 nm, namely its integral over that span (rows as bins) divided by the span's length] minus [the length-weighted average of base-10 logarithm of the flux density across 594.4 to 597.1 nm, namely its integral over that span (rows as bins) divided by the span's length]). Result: 0.015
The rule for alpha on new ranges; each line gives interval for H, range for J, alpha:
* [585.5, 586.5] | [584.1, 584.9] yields 0.5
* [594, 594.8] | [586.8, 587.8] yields -0.5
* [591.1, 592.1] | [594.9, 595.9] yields 0.5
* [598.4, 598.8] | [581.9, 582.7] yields 1.0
